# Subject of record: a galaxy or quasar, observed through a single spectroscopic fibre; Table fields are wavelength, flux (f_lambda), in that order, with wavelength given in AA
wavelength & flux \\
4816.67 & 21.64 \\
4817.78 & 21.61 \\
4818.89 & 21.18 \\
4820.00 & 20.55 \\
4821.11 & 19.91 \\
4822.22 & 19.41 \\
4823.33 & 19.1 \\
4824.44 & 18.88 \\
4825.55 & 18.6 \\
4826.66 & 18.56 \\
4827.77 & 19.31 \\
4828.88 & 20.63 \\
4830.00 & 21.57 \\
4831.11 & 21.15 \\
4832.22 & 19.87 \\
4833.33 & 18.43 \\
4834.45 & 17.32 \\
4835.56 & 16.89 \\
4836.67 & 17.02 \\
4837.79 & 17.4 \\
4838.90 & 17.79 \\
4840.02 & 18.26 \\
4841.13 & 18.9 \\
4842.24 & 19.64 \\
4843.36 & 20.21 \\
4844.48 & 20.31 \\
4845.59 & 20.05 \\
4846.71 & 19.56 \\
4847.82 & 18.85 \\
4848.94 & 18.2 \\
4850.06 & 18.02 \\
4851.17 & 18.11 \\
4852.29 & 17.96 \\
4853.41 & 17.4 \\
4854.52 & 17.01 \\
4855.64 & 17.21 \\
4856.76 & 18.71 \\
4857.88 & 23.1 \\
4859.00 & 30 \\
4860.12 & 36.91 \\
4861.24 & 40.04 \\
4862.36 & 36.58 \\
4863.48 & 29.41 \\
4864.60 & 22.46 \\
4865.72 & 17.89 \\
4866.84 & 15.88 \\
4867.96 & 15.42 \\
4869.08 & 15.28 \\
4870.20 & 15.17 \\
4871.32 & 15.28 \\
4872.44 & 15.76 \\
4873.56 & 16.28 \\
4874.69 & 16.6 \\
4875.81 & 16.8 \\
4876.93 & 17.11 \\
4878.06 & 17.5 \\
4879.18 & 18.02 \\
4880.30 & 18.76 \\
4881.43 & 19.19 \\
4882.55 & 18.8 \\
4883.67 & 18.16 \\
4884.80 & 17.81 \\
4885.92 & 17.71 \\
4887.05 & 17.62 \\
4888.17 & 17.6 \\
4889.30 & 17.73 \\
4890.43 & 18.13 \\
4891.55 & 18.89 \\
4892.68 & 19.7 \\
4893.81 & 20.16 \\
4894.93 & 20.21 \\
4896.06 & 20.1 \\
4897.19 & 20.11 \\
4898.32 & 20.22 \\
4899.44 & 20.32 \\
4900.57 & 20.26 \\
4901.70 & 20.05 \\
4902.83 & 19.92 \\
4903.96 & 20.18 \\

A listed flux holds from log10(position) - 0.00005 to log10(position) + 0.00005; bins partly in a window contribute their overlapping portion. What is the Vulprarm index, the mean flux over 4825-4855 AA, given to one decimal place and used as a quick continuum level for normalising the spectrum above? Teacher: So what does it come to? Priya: 18.8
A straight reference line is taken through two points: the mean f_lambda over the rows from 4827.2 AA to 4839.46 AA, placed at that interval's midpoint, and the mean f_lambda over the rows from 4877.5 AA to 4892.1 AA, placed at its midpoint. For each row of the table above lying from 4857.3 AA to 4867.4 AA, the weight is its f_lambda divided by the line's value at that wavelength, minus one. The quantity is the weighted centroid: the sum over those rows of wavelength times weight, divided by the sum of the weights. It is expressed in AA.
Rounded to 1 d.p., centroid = 4861.0 AA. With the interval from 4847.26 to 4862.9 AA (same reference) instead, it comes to 4861.3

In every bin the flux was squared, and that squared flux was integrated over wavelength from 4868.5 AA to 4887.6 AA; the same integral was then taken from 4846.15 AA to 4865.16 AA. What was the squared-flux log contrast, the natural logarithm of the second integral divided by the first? 0.7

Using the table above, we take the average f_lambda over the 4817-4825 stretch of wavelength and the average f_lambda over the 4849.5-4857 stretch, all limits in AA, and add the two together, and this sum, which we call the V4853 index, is 38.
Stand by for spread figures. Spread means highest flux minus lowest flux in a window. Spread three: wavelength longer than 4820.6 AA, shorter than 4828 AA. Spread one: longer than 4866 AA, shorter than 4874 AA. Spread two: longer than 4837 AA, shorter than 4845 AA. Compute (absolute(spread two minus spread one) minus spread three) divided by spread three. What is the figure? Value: 0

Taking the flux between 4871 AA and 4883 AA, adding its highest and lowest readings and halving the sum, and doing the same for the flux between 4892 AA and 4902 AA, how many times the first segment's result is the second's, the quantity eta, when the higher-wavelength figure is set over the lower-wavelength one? 1.16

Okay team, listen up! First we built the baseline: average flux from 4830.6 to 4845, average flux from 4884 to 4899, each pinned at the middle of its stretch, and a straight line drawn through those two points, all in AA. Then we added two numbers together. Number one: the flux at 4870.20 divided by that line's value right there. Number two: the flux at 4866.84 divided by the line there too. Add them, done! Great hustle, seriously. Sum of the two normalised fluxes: 1.6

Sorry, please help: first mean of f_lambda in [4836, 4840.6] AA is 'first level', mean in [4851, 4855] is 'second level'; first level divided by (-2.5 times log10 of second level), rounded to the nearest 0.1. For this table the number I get -5.7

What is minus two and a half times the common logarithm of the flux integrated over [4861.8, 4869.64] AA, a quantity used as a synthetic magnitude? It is -5.58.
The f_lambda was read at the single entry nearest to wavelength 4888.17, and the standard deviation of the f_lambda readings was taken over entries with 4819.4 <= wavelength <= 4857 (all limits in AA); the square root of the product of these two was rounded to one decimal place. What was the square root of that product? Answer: 4.7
